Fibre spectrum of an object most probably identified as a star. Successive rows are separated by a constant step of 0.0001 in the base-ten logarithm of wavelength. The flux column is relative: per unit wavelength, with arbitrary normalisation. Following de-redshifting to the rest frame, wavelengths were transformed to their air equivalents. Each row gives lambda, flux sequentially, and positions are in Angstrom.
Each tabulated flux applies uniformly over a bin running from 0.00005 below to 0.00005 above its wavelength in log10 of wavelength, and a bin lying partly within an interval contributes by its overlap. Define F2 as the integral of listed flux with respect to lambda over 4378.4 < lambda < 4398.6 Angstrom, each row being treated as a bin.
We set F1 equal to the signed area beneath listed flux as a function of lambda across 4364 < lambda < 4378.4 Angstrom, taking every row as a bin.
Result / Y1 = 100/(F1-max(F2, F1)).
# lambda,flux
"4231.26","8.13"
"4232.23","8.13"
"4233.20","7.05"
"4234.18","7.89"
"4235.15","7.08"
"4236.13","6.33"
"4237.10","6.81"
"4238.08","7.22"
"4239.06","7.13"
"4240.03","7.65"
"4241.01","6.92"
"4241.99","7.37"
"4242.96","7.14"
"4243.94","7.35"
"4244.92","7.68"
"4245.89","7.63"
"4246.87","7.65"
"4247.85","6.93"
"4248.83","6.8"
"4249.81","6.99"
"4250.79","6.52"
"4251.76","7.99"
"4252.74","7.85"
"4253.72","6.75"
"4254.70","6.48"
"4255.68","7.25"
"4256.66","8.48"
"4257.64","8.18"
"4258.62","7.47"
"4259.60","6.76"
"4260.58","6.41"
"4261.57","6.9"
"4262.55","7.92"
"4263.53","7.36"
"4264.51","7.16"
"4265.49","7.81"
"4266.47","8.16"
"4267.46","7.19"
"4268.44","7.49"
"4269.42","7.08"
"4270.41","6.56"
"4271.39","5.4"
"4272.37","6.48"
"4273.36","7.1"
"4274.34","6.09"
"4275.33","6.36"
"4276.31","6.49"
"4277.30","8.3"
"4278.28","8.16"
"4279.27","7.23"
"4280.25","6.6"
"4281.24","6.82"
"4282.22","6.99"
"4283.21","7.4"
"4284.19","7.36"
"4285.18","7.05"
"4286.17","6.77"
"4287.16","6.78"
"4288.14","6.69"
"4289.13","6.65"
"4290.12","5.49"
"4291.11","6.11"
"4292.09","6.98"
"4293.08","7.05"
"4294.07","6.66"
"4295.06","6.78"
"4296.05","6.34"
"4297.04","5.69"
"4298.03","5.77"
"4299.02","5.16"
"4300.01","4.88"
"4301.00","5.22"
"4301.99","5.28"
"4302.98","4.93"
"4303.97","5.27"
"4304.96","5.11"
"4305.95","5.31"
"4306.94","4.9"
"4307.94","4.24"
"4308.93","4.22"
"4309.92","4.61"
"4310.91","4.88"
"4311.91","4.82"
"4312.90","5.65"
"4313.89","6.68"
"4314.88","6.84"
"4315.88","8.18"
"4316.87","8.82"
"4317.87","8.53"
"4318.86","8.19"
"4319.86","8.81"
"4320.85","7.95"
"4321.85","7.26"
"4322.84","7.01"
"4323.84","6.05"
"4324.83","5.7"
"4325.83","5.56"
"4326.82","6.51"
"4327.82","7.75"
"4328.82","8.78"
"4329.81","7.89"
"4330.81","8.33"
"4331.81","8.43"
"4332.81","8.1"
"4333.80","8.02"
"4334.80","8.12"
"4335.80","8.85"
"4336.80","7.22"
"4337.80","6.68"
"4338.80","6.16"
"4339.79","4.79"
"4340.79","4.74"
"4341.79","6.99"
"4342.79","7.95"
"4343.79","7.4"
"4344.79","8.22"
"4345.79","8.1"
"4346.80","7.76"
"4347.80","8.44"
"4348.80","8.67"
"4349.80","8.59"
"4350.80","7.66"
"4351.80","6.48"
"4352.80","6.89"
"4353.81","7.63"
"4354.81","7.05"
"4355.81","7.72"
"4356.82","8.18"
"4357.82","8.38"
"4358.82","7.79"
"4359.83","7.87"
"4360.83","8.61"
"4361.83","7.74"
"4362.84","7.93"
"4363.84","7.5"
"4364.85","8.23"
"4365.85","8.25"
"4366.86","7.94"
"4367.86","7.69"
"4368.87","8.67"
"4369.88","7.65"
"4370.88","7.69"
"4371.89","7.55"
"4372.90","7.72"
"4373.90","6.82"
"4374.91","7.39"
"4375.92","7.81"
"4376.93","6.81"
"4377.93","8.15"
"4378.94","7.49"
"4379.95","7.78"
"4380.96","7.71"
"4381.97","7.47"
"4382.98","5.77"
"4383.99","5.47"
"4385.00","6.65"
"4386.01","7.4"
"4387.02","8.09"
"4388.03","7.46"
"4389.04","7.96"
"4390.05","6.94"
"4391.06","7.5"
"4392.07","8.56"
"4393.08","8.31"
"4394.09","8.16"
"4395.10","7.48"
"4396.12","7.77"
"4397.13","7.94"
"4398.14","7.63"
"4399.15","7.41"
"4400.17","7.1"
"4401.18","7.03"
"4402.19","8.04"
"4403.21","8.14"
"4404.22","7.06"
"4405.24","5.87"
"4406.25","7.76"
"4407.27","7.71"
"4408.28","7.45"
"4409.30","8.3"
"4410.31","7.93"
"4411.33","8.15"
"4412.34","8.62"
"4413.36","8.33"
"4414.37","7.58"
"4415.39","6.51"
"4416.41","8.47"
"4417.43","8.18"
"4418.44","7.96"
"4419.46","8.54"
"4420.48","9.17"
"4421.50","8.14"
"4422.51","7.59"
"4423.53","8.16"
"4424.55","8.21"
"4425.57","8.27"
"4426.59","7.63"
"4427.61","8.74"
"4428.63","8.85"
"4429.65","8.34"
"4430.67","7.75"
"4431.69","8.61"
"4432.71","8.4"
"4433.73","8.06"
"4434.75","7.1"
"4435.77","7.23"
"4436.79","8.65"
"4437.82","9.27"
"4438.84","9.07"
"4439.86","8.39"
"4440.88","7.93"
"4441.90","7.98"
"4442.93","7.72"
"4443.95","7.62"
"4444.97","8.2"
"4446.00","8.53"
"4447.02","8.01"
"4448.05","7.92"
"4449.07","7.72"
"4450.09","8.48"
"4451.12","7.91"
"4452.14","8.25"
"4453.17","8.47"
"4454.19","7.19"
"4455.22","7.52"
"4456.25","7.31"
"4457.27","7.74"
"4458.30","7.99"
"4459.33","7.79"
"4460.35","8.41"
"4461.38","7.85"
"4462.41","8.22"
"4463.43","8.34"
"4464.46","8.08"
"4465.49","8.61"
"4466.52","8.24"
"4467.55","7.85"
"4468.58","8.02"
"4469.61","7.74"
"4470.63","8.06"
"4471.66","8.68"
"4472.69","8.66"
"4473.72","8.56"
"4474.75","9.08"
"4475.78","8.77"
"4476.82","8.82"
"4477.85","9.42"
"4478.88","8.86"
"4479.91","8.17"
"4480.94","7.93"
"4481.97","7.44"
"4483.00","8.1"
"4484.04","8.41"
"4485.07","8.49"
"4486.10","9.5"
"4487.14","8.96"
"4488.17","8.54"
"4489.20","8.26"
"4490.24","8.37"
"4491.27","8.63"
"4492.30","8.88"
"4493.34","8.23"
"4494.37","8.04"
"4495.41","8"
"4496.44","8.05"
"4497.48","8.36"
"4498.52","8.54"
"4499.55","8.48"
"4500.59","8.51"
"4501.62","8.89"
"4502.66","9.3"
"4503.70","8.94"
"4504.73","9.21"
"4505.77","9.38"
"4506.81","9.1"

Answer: -2.5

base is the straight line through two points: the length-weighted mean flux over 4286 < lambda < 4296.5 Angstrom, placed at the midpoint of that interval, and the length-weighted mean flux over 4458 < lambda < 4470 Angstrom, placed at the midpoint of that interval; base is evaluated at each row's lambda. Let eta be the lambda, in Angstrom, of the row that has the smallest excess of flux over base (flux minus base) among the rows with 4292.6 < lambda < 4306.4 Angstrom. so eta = 4300.01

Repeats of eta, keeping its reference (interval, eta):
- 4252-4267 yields 4260.58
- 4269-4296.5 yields 4290.12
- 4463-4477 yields 4469.61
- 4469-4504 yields 4481.97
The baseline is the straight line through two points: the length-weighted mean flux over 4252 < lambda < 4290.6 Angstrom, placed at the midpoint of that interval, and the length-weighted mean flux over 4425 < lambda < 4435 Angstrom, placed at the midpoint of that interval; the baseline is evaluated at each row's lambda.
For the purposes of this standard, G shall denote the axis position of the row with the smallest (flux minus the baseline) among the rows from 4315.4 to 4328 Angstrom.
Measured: 4325.83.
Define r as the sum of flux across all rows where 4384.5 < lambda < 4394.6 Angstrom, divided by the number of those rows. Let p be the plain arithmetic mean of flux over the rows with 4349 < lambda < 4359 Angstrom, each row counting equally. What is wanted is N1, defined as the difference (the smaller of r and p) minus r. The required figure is -0.1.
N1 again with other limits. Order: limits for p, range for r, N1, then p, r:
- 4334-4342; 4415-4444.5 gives -1.5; 6.7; 8.2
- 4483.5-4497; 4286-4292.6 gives 0.0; 8.5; 6.5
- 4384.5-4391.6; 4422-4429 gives -0.8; 7.4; 8.2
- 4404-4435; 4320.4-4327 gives 0.0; 8.0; 6.6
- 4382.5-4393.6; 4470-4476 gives -1.4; 7.3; 8.6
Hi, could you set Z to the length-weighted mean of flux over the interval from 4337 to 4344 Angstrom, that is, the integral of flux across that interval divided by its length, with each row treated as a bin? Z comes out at 6.39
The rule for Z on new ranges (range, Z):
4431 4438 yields 8.12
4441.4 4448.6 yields 7.99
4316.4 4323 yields 8.13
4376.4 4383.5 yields 7.31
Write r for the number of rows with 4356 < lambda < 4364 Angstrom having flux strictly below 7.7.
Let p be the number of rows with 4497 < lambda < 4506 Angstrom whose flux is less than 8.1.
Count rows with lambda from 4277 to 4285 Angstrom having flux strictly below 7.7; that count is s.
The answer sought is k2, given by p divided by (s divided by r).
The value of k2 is 0.0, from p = 0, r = 1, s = 6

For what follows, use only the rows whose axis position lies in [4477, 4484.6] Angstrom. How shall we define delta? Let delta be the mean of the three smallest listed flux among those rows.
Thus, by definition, 7.8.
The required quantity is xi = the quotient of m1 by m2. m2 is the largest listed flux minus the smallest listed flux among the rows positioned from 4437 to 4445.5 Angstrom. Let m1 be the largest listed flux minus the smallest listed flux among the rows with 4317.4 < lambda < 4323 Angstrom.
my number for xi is 1.1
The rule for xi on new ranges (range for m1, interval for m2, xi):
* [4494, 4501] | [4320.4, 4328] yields 0.2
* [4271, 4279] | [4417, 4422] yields 2.4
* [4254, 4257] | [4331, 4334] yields 4.9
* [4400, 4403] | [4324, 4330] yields 0.3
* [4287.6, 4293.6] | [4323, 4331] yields 0.5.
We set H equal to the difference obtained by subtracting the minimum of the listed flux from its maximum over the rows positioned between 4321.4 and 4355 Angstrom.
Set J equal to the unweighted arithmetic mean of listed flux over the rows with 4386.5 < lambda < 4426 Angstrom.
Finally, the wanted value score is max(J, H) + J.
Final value 15.7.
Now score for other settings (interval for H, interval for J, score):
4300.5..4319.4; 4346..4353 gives 15.6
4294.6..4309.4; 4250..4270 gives 14.7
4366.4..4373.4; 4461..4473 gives 16.4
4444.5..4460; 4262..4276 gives 14.0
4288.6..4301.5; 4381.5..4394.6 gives 14.7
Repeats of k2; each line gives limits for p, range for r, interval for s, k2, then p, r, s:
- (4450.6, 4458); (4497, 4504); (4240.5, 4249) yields 0.0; 5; 0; 9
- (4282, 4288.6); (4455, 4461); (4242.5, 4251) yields 1.6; 7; 2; 9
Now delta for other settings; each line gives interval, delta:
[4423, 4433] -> 7.8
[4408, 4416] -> 7.2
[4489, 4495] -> 8.2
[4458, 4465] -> 7.9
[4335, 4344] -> 5.2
